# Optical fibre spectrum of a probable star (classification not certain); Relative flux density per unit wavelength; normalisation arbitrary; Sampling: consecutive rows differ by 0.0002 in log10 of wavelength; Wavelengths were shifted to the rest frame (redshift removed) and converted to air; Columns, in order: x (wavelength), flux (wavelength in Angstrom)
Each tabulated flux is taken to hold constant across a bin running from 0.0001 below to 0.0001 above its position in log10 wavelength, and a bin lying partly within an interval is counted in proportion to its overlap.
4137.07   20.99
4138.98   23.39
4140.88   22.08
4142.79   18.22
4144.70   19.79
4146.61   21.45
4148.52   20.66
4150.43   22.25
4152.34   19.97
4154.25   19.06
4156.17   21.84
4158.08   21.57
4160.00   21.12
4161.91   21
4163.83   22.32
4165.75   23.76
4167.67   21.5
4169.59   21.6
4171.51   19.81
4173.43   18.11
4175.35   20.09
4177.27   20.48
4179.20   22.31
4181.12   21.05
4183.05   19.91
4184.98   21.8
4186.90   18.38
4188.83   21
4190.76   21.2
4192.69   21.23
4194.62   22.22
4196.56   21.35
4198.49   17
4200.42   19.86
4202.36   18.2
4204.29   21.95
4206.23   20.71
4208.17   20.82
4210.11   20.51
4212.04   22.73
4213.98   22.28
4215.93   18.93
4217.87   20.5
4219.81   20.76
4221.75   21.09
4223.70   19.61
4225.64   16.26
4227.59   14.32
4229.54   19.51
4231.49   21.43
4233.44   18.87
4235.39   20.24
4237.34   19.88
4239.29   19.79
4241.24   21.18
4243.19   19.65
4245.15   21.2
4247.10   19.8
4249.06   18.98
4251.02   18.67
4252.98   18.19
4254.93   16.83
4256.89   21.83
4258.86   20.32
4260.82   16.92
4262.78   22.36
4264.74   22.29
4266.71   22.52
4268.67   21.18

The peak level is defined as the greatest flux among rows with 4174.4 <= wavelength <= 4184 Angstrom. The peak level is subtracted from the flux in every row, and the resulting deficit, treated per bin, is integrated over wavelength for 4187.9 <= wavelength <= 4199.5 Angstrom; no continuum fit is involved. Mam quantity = -19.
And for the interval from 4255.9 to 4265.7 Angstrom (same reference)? -15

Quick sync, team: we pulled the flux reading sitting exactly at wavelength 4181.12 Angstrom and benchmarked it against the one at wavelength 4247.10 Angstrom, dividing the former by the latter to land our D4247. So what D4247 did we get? 1.06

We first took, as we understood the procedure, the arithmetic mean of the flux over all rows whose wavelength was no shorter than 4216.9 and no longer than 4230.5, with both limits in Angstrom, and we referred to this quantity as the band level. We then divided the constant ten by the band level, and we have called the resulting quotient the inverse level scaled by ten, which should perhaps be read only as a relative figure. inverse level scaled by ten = 0.53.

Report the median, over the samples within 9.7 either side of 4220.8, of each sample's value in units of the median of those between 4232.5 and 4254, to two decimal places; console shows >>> 1.01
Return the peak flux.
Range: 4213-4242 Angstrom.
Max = 22.28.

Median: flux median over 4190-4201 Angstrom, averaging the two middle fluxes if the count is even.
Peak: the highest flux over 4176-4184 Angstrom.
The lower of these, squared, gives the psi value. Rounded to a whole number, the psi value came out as 450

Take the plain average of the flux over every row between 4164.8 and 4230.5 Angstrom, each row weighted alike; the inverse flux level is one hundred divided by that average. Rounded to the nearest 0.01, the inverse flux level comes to 4.92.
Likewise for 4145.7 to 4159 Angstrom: 4.77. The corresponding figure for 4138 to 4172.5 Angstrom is 4.72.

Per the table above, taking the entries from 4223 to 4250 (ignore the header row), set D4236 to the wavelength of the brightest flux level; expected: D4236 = 4231.49 Angstrom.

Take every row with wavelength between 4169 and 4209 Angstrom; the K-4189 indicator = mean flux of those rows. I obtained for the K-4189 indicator 20.4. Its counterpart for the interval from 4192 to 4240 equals 20.0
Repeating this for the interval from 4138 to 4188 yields 20.9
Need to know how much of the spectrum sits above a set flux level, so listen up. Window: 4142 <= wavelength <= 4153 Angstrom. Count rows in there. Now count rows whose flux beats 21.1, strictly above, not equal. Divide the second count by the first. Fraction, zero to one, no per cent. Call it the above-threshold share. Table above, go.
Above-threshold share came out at 0.33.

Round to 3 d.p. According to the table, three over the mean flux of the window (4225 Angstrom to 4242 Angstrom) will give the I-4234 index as 0.157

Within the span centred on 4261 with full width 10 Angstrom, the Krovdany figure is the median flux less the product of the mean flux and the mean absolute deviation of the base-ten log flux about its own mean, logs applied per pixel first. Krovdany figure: 21.1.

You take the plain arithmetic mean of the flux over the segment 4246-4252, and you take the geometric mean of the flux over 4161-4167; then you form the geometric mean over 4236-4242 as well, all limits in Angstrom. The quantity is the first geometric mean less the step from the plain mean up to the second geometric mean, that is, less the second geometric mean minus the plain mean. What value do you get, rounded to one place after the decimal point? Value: 21.2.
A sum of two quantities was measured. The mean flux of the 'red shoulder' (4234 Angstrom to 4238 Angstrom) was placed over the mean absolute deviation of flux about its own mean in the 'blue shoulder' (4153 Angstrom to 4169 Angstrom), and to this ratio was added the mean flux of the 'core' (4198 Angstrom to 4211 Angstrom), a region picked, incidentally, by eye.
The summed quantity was 43.4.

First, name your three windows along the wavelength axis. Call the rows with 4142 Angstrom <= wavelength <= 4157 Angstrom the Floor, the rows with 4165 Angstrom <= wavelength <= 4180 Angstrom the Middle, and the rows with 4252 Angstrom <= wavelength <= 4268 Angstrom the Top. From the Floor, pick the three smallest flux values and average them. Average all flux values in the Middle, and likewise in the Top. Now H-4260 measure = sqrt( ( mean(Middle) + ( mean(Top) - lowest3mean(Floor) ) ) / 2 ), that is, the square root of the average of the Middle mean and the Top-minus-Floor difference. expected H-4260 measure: 3.32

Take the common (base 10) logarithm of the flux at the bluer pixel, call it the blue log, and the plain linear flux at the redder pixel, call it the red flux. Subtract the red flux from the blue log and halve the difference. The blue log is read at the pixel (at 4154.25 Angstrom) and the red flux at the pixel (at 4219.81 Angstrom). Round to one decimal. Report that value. -9.7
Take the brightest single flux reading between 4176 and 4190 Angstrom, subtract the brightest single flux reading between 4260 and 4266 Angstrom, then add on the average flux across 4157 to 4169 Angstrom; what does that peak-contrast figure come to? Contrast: 21.8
